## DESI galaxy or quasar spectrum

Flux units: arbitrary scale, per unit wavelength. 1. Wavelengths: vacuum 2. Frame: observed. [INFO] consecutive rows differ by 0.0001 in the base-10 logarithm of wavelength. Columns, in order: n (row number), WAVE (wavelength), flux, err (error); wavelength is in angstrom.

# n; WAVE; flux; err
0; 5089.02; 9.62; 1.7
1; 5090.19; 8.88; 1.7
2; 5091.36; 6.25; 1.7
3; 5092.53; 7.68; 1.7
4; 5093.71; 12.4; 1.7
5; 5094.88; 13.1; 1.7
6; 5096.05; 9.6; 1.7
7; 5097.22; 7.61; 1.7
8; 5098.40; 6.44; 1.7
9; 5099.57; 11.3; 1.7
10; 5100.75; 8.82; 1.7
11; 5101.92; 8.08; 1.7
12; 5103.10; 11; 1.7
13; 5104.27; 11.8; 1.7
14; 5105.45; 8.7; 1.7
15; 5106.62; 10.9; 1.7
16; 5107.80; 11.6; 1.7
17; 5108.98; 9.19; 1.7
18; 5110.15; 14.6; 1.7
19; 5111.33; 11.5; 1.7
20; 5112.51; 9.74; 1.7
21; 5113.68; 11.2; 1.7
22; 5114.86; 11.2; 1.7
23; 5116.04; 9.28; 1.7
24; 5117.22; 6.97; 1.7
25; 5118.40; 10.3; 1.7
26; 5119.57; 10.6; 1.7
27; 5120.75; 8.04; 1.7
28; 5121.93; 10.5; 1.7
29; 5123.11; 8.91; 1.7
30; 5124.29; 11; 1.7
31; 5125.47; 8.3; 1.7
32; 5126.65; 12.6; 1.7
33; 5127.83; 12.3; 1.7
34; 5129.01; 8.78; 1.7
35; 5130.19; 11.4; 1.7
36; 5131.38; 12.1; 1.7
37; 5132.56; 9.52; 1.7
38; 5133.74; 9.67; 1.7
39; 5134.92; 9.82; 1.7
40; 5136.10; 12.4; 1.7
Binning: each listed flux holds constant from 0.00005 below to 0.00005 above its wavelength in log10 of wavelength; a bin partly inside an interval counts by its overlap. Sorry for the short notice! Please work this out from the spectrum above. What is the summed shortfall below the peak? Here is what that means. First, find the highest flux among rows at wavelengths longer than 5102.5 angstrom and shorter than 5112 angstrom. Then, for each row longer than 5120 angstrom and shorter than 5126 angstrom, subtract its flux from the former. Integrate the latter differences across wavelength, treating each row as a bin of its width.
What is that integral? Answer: 31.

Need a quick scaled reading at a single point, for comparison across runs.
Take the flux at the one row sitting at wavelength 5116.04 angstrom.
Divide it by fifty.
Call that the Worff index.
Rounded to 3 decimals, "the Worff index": 0.186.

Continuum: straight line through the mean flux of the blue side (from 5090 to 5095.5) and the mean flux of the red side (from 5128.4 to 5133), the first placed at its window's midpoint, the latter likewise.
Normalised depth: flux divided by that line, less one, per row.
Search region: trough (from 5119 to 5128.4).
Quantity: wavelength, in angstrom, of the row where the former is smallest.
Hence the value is 5120.75 angstrom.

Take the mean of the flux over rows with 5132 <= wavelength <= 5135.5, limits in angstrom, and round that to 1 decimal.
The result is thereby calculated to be 9.7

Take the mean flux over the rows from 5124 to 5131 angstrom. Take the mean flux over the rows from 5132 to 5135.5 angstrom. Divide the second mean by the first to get 0.90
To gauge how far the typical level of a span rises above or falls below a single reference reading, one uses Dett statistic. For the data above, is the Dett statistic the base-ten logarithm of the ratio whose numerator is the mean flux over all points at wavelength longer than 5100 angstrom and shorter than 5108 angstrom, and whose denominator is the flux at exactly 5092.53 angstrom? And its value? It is 0.12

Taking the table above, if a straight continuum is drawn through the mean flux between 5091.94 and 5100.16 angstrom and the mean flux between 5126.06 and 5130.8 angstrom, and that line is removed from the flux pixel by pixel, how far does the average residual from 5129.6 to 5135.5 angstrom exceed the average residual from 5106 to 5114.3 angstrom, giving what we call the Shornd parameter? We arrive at -1.8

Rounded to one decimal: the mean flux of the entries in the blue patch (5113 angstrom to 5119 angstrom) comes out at 9.8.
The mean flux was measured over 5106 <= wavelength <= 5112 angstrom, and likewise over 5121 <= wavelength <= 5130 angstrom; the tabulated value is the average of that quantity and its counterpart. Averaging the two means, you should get 10.9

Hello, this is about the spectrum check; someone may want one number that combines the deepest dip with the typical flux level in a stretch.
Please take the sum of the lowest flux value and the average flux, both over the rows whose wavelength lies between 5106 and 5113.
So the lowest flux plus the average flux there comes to 20.4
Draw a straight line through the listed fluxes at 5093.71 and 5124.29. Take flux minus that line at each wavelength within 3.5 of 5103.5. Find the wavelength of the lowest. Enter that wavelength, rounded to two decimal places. 5101.92 angstrom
